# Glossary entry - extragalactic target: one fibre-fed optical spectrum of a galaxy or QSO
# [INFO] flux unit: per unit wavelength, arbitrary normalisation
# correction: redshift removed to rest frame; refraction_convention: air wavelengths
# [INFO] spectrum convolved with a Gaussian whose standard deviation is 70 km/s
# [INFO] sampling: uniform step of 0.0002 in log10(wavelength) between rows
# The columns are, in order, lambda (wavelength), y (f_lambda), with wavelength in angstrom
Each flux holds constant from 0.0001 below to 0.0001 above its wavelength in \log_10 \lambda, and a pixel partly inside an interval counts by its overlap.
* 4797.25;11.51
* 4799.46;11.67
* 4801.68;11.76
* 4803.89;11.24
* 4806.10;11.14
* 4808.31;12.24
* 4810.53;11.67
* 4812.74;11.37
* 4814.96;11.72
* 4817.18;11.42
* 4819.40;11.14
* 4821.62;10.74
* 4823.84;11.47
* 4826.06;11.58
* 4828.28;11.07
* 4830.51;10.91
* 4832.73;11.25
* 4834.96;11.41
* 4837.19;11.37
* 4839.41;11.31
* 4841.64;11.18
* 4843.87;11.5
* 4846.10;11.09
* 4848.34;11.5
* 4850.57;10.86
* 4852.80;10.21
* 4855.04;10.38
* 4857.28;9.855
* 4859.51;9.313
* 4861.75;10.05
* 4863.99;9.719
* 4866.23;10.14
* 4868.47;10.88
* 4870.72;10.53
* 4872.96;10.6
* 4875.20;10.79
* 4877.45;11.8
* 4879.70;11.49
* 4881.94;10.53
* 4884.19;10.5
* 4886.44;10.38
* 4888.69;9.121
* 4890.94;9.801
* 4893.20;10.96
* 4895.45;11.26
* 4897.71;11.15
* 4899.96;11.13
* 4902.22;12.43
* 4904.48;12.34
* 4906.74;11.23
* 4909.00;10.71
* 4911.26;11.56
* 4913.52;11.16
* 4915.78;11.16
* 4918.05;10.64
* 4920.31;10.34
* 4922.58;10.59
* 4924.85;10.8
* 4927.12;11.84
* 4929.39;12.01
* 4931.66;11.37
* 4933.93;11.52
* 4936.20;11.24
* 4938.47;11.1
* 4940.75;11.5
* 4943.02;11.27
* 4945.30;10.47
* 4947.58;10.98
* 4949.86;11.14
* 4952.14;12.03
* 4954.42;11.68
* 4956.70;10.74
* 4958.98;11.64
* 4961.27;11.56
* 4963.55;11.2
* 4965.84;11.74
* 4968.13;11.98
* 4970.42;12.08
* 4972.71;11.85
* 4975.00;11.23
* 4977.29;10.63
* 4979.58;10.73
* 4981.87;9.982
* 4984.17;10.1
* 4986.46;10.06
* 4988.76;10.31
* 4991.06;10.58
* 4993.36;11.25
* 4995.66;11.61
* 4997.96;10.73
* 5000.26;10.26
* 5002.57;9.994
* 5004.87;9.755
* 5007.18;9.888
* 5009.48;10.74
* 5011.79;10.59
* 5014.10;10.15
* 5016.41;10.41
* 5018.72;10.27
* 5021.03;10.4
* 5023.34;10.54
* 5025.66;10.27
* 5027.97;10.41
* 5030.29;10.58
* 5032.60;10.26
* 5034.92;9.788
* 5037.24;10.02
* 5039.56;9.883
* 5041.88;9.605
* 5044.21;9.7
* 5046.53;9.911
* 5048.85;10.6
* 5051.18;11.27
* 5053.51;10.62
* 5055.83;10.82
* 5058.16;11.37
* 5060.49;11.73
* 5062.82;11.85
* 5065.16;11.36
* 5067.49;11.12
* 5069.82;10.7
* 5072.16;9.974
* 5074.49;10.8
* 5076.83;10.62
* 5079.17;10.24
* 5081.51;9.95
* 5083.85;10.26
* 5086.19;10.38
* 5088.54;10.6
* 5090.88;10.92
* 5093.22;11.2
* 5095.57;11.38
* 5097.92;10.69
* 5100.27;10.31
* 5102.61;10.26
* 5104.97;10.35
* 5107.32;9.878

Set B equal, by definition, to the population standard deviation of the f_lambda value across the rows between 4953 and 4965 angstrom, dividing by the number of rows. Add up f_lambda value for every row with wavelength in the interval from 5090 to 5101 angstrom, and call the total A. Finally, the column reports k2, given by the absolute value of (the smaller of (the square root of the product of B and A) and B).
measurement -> 0.36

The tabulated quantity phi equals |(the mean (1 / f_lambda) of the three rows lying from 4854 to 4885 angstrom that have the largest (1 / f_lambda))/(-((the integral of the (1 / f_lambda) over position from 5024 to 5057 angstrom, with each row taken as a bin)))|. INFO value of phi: 0.0323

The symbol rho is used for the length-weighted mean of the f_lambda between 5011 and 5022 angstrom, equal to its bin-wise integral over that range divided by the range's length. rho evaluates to 10.4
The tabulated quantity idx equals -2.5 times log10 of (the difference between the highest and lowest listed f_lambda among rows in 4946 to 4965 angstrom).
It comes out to -0.28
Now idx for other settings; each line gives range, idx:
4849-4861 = -0.47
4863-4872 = -0.16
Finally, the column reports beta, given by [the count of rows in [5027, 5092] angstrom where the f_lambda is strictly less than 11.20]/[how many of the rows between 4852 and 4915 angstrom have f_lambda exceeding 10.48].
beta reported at 1.3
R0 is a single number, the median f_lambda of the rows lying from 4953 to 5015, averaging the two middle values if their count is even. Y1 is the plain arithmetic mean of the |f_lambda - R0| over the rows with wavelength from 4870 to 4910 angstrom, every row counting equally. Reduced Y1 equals 0.6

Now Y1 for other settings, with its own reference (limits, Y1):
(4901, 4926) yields 0.6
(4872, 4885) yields 0.4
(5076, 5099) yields 0.4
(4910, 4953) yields 0.6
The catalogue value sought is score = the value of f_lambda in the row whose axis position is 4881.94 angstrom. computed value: 10.53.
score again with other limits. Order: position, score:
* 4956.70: 10.74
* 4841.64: 11.18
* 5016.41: 10.41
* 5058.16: 11.37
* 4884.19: 10.5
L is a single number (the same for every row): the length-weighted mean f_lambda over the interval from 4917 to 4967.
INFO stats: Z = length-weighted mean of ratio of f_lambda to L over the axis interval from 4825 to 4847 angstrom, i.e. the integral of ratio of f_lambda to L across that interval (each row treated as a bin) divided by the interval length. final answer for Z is 1.00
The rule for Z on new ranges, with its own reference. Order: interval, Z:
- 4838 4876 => 0.94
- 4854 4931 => 0.96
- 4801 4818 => 1.03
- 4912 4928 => 0.97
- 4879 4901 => 0.94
